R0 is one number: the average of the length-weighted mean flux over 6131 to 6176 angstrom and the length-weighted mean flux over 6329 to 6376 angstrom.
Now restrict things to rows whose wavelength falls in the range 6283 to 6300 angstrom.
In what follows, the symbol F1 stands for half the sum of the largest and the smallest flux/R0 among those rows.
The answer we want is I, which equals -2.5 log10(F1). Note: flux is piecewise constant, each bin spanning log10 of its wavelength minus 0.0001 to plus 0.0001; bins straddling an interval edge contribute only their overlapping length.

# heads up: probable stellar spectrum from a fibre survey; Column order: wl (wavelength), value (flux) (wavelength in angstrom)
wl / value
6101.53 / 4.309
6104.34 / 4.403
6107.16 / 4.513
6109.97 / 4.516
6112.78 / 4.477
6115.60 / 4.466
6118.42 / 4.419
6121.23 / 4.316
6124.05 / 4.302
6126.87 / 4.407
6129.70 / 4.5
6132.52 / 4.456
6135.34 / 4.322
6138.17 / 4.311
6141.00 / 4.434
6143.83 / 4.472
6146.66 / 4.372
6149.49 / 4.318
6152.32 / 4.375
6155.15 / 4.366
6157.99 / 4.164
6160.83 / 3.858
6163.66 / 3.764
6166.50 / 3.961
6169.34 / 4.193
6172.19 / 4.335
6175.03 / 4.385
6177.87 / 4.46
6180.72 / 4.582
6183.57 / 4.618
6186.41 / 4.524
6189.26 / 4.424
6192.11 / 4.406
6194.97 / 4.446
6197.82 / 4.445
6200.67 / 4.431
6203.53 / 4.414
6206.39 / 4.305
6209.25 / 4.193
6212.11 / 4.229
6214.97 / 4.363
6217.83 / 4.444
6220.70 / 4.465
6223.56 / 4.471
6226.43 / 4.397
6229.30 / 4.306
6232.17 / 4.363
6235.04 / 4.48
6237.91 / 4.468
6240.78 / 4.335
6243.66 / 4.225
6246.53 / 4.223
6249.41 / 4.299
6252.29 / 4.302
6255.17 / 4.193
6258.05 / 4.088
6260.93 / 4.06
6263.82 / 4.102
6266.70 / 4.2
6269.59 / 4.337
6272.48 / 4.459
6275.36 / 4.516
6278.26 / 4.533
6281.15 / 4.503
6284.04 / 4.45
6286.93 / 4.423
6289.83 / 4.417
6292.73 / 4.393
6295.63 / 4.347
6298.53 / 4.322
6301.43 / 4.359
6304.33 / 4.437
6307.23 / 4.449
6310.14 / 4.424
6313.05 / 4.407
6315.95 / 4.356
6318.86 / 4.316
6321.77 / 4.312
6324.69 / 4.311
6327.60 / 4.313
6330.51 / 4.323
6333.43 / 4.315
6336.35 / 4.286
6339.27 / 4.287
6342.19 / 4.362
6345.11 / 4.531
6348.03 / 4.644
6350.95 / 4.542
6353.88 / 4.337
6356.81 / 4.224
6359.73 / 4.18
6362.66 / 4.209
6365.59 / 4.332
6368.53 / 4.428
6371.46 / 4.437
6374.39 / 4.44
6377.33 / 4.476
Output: -0.019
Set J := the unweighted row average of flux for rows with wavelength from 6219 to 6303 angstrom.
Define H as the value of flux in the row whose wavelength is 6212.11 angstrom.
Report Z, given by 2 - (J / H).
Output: 0.97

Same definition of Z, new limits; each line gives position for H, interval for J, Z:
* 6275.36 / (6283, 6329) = 1.03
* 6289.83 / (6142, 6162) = 1.03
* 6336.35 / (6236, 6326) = 0.99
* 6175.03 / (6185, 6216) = 1.00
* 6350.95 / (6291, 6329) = 1.04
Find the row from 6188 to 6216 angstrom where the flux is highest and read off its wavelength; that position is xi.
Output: 6194.97 angstrom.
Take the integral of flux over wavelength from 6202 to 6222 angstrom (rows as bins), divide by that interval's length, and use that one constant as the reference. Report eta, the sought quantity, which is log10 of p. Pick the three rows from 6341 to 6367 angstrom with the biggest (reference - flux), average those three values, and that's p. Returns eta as -0.86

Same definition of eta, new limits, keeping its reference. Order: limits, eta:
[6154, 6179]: -0.32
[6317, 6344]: -1.32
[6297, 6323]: -1.59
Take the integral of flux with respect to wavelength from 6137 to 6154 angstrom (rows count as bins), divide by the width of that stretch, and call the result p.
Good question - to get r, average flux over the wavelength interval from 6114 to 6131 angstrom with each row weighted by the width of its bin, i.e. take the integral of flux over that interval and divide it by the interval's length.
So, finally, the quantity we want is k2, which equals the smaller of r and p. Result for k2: 4.38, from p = 4.38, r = 4.40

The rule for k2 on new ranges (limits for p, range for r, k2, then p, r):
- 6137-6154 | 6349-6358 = 4.38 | 4.38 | 4.39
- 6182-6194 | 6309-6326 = 4.35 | 4.49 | 4.35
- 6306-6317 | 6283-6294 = 4.41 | 4.41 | 4.42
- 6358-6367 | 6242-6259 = 4.23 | 4.24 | 4.23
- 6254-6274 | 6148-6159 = 4.21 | 4.21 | 4.31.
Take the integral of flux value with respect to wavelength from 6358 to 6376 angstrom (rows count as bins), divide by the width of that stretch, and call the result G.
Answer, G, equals 4.34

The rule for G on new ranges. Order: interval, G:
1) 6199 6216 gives 4.32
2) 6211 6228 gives 4.40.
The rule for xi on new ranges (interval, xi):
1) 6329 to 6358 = 6348.03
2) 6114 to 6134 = 6129.70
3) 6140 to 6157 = 6143.83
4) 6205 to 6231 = 6223.56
